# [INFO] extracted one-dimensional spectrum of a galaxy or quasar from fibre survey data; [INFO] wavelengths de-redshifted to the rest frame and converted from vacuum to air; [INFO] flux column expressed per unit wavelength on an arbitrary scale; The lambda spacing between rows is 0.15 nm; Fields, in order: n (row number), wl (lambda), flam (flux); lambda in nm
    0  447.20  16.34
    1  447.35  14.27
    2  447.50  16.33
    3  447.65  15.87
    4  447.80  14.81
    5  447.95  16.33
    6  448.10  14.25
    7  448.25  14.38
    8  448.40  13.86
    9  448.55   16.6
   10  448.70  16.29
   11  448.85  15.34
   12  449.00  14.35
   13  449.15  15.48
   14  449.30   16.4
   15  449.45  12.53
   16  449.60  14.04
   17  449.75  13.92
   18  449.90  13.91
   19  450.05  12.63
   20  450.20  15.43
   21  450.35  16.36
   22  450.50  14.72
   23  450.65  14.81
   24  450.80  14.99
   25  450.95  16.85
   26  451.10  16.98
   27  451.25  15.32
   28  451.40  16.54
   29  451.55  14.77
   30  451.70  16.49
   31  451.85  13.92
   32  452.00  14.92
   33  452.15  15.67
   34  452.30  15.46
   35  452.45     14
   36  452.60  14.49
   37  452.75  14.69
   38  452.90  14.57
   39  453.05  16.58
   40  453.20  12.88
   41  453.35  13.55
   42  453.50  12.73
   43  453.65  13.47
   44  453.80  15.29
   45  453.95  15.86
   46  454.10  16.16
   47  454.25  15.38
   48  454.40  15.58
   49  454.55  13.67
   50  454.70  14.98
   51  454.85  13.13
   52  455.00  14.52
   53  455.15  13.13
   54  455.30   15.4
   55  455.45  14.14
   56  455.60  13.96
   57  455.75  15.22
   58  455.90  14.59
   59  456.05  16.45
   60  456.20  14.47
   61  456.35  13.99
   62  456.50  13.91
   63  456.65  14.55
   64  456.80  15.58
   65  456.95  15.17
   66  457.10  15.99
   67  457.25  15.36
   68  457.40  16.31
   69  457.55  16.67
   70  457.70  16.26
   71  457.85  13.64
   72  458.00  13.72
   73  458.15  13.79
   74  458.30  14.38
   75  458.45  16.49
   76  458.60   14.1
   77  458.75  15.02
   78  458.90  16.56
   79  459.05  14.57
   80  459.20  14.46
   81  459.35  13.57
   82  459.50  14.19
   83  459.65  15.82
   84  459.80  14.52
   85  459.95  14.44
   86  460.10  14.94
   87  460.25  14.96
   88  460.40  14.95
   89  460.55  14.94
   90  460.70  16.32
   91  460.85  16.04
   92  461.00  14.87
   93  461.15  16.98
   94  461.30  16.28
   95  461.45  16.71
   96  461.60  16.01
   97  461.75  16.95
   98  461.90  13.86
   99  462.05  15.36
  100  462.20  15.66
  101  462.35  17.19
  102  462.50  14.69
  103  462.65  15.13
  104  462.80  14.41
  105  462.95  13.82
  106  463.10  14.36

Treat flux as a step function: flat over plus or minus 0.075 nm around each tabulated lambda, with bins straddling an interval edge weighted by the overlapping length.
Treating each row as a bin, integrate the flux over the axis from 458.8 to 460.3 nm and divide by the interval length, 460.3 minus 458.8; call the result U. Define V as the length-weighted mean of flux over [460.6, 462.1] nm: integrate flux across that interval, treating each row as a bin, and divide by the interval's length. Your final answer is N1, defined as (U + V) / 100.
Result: 0.307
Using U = 14.8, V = 15.9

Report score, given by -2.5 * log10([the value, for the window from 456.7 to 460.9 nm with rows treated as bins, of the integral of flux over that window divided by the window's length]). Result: -2.95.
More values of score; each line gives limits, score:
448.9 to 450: -2.89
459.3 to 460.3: -2.91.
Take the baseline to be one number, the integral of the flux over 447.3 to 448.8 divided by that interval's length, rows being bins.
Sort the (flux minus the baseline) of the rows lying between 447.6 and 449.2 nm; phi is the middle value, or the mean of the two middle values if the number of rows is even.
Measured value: 0.02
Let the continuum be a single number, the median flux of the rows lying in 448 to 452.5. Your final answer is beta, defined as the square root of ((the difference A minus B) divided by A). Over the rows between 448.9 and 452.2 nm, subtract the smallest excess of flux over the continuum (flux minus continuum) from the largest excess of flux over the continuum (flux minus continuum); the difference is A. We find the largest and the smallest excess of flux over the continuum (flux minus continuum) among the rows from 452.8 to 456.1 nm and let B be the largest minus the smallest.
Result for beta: 0.37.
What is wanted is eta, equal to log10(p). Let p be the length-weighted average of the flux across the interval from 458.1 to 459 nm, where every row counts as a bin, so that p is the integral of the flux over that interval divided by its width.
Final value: 1.18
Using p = 15.1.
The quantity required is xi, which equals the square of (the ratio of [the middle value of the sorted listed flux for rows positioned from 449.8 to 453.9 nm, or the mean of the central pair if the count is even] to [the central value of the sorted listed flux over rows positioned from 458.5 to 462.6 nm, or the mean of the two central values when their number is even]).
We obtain 0.98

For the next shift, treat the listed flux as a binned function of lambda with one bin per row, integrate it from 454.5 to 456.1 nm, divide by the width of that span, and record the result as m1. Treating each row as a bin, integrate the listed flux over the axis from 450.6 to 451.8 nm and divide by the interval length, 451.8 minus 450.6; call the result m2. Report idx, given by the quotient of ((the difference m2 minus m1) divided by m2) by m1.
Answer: 0.006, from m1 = 14.5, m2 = 15.8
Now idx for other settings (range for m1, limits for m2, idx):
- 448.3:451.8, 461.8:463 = 0.000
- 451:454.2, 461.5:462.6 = 0.003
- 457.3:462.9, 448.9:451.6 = -0.001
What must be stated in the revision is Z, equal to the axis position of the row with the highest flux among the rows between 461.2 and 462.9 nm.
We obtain 462.35 nm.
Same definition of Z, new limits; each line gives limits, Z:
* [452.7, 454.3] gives 453.05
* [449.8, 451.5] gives 451.10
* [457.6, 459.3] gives 458.90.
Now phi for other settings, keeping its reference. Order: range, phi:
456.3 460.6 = -0.38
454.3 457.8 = -0.34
